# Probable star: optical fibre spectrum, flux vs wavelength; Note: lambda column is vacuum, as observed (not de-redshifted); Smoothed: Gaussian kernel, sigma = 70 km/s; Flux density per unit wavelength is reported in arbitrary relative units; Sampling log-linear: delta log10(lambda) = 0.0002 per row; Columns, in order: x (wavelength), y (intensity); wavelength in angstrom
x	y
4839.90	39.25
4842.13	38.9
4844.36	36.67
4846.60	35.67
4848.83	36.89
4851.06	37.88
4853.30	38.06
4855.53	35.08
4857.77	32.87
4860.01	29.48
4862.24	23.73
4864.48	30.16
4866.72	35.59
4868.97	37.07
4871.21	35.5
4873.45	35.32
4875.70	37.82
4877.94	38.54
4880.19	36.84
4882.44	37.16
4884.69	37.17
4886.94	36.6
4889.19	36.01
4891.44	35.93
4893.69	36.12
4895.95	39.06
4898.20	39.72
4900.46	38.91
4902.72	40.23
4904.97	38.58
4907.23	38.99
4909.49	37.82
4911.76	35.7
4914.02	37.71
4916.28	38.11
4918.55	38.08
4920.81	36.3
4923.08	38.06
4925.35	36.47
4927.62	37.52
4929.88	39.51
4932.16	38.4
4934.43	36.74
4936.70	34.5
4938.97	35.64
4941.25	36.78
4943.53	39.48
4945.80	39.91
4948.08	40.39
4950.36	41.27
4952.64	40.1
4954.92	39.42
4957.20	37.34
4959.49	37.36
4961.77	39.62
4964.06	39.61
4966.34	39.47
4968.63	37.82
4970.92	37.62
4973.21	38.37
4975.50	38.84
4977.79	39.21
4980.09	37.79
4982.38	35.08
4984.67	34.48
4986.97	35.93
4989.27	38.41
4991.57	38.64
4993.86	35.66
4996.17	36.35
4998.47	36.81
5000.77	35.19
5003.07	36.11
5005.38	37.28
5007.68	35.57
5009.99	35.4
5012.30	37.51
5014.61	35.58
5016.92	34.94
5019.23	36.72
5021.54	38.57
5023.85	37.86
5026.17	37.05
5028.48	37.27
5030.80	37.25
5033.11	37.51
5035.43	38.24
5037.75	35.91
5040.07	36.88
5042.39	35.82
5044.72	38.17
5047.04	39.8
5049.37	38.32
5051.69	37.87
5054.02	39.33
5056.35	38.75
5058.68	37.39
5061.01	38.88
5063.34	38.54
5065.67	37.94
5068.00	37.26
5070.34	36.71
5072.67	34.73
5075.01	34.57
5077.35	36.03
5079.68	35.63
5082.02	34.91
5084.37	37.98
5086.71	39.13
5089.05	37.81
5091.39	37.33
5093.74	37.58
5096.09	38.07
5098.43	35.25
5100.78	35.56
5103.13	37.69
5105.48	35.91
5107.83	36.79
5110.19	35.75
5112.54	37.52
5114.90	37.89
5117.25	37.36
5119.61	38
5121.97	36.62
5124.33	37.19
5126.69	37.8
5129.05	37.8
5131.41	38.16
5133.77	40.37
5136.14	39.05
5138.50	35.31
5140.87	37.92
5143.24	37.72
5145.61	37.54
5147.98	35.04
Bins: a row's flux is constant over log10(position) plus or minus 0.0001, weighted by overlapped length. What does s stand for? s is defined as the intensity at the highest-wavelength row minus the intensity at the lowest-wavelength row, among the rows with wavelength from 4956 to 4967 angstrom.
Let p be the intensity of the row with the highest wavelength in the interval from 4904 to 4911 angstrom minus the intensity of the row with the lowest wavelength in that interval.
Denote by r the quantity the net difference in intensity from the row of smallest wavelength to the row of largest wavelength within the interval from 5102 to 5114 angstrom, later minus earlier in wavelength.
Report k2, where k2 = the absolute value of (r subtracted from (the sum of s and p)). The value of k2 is 1.5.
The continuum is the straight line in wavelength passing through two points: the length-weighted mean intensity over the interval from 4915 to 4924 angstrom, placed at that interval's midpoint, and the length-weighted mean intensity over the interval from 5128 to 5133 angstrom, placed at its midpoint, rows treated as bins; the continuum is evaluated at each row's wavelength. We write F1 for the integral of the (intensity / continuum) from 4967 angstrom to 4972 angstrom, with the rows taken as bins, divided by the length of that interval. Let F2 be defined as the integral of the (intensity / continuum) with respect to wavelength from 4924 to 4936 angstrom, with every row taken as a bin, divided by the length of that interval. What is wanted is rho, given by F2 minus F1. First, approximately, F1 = 1.00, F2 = 1.00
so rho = 0.00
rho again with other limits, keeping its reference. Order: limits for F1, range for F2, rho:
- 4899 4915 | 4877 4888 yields -0.03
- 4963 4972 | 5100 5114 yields -0.06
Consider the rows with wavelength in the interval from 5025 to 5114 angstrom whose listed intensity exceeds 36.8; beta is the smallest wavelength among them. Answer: 5026.17 angstrom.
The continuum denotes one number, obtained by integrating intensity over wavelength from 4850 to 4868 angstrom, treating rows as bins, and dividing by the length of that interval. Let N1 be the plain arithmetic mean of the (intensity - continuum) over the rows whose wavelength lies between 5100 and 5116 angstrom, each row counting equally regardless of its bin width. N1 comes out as 3.9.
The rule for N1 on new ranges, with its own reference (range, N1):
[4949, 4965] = 6.4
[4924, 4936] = 4.9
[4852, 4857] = 3.7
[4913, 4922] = 4.7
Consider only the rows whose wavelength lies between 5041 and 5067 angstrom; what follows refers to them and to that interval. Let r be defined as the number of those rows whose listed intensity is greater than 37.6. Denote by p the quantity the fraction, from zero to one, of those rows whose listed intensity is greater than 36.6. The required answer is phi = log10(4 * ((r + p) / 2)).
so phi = 1.3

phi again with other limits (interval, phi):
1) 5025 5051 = 1.0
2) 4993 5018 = -0.3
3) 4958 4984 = 1.3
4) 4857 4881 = 0.7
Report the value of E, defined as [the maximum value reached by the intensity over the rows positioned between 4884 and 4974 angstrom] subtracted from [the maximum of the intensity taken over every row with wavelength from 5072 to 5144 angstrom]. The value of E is -1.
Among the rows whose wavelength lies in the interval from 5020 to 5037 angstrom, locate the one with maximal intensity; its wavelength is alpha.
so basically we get 5021.54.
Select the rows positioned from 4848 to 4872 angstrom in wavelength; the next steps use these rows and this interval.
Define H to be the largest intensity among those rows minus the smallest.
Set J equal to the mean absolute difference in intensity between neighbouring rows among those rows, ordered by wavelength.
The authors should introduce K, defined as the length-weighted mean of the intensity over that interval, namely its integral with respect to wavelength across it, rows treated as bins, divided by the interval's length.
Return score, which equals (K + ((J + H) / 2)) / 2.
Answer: 21.2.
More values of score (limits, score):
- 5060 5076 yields 19.7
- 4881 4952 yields 20.9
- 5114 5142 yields 20.5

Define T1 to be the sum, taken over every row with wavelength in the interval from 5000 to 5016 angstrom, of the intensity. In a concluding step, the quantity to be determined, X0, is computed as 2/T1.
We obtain 0.008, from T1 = 253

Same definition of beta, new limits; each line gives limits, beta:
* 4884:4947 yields 4884.69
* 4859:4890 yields 4868.97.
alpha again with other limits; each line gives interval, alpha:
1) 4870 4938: 4902.72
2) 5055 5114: 5086.71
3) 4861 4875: 4868.97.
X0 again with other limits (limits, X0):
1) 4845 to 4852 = 0.018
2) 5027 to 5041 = 0.009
